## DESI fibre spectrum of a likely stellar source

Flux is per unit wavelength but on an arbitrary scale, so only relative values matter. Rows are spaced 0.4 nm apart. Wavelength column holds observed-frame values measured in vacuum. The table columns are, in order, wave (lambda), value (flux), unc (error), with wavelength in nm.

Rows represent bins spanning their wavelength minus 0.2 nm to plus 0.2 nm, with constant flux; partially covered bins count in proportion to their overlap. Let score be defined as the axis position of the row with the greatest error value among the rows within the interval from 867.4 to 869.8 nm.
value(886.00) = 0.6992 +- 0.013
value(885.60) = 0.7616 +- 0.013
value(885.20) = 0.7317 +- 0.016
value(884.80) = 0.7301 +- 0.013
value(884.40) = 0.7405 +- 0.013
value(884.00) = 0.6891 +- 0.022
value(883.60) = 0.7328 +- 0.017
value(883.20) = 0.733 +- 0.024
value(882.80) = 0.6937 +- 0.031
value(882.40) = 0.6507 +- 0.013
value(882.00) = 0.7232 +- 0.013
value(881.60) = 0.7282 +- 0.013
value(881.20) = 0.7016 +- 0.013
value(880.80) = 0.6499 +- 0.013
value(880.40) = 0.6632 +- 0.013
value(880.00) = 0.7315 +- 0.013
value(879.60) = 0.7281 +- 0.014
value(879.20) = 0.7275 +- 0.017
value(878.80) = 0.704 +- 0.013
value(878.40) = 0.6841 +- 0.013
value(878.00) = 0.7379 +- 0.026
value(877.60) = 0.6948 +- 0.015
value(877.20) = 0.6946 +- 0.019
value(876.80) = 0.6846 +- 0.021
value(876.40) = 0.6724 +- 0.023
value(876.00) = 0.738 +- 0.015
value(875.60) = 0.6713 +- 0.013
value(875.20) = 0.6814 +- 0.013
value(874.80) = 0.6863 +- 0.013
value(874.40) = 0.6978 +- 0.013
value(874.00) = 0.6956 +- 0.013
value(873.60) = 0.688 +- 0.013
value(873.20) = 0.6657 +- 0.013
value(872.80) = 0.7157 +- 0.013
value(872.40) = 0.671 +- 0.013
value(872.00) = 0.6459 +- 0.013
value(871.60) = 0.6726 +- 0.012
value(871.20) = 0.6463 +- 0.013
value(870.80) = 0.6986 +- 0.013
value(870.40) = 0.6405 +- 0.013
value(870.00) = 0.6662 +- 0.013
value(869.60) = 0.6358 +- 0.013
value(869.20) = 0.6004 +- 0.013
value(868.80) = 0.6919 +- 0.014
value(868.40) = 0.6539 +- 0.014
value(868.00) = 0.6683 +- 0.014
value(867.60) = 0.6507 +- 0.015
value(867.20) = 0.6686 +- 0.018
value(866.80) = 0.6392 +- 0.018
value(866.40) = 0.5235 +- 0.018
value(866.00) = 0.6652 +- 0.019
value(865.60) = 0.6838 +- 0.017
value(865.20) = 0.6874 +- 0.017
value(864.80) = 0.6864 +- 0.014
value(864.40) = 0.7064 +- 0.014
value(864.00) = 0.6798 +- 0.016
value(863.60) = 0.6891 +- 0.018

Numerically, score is 867.60 nm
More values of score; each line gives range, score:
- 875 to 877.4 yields 876.40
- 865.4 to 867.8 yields 866.00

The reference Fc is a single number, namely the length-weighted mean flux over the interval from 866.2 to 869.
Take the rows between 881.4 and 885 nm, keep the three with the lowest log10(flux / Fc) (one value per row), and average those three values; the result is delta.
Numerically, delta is 0.0232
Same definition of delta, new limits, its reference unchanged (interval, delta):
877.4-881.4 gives 0.0155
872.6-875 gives 0.0247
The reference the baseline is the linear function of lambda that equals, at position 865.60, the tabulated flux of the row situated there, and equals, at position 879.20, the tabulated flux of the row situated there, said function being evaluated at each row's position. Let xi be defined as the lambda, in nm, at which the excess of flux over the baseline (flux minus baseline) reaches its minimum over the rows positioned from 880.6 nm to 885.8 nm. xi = 882.40 nm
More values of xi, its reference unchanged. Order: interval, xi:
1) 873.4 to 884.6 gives 882.40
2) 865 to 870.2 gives 866.40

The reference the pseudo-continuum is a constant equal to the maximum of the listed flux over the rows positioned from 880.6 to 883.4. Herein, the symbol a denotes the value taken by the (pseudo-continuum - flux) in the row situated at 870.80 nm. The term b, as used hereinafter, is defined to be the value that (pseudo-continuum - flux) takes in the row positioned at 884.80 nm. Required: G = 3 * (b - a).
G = -0.09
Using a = 0.034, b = 0.003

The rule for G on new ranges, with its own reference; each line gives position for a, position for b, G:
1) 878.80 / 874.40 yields 0.02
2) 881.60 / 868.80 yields 0.11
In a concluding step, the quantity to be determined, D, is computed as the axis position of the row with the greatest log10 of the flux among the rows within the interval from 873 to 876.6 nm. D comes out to 876.00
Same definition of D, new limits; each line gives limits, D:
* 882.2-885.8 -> 885.60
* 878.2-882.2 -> 880.00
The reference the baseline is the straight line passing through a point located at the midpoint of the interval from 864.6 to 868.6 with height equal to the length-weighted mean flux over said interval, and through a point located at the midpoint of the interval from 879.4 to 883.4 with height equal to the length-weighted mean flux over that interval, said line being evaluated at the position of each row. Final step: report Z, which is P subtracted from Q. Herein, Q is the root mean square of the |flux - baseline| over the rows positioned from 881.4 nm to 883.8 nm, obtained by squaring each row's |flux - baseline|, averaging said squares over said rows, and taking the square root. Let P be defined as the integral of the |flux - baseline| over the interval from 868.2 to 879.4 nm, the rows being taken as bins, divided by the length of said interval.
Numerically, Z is 0.011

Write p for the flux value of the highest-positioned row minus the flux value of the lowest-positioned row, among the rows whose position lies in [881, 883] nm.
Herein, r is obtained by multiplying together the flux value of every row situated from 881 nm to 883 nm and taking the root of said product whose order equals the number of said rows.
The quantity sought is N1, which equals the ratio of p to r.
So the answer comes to -0.01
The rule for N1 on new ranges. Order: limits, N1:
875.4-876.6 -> 0.00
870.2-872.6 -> 0.05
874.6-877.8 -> 0.01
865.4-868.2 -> -0.02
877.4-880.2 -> 0.05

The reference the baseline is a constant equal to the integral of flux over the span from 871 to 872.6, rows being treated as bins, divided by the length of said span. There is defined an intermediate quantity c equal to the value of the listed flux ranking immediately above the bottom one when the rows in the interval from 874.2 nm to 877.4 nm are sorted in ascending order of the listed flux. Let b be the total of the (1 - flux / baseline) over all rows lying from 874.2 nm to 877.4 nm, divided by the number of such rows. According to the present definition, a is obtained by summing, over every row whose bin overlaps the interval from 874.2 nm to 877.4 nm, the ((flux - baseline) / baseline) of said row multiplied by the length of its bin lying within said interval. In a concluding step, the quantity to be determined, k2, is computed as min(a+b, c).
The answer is 0.11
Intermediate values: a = 0.15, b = -0.048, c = 0.6724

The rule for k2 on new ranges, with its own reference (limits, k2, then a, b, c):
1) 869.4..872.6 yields 0.00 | 0.00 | -0.001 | 0.6405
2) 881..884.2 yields 0.16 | 0.23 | -0.072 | 0.6891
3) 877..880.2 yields 0.18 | 0.26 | -0.082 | 0.6946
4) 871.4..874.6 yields 0.08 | 0.11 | -0.034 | 0.6657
